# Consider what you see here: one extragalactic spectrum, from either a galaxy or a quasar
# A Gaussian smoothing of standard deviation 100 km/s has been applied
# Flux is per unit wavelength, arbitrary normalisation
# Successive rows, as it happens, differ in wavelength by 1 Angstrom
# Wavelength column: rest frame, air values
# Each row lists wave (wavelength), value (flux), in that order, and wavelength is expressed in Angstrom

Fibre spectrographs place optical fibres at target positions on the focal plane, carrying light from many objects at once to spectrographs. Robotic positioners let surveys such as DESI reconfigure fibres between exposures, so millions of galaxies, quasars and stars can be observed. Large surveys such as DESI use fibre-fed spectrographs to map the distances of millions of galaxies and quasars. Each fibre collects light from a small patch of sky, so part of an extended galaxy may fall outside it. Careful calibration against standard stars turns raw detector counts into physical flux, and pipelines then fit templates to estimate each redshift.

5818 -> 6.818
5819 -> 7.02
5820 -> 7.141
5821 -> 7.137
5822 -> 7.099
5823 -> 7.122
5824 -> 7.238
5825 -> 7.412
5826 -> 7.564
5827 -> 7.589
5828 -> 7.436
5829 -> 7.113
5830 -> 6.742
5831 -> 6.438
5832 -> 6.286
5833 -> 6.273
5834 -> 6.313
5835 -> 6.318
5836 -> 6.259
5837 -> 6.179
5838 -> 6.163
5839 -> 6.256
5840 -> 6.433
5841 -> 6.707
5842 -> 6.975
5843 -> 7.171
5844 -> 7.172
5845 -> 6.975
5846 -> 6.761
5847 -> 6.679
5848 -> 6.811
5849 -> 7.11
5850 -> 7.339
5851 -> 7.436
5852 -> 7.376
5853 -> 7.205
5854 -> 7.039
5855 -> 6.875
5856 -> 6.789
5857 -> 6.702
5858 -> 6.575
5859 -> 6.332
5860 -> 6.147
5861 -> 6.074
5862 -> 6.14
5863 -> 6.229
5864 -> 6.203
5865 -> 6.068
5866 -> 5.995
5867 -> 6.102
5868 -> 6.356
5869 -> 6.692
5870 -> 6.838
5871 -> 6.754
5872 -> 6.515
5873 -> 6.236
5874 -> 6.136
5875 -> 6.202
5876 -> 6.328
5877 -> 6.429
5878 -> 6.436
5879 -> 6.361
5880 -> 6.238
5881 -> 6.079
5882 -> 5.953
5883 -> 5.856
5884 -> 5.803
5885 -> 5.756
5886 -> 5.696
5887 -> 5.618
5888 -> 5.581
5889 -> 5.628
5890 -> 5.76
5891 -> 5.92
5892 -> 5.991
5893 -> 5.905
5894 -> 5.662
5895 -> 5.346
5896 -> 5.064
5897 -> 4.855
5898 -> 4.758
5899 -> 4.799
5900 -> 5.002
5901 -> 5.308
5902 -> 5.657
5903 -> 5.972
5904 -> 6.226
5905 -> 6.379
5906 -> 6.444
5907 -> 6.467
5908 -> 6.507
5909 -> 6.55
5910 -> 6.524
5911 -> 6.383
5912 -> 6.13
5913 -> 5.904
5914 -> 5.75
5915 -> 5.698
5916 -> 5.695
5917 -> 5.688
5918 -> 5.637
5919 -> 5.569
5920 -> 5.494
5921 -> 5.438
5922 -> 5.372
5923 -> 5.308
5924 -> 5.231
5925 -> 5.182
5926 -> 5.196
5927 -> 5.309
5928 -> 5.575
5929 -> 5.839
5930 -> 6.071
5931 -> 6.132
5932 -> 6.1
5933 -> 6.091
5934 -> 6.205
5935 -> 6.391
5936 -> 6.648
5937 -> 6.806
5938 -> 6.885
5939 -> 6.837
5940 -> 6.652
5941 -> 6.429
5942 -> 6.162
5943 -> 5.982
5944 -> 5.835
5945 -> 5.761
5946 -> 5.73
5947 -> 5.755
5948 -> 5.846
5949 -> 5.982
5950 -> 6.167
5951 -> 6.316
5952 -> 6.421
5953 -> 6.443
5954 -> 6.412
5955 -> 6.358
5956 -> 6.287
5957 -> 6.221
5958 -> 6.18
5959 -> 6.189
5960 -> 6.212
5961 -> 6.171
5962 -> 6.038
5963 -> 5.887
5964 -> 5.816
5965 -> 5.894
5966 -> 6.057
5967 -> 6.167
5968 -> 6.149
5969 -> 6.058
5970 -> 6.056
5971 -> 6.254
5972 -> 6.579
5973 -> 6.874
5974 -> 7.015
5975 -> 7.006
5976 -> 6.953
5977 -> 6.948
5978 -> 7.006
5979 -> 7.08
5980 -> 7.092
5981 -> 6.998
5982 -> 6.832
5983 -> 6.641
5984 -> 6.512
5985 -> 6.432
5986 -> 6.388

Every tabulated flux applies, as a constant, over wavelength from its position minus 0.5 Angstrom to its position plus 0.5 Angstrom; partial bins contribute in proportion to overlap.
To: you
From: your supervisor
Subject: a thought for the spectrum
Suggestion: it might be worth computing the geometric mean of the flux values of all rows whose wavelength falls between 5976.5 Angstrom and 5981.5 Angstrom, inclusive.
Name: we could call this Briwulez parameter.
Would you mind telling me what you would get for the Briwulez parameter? 7.0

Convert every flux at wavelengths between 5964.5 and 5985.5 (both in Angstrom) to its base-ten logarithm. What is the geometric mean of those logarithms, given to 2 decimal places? 0.82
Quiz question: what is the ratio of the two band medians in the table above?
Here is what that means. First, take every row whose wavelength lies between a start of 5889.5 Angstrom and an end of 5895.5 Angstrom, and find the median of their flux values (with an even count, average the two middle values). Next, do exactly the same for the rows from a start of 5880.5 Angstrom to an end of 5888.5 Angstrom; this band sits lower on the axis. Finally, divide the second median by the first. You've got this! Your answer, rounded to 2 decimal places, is 0.99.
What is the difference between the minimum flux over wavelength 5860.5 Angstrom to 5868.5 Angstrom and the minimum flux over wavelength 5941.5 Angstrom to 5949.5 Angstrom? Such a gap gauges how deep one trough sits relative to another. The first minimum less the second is 0.3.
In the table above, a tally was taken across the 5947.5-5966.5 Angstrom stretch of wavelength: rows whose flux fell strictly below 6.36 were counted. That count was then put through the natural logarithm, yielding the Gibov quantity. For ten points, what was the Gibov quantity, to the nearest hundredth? 2.77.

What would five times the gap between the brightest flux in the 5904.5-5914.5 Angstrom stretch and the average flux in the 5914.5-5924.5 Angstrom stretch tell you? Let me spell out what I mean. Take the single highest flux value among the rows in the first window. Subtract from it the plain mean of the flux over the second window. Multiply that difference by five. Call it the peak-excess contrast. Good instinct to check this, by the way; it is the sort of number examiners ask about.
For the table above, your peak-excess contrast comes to 5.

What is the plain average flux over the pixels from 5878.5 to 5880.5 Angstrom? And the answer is 6.3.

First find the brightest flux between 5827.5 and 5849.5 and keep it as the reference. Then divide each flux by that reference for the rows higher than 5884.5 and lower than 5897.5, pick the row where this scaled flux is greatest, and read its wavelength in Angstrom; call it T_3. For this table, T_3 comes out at 5892 Angstrom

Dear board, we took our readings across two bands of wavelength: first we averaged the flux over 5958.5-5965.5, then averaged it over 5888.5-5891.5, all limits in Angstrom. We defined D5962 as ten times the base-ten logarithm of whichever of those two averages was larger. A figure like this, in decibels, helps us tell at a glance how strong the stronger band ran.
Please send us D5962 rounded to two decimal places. 7.80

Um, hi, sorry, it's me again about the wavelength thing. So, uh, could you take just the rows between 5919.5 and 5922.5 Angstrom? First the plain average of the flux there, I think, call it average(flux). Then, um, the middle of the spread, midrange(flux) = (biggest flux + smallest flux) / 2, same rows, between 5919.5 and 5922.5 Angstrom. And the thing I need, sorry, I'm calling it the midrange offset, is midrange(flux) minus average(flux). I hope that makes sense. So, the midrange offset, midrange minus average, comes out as 0.00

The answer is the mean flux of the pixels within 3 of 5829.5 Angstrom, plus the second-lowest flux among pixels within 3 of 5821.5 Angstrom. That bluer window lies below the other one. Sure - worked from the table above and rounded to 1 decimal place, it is 14.0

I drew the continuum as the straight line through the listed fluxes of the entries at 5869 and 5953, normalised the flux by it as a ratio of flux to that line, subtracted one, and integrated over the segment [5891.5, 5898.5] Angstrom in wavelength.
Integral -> -1.3 Angstrom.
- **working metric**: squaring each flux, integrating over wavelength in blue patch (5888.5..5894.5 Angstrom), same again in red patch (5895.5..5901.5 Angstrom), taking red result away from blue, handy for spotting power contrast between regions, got 55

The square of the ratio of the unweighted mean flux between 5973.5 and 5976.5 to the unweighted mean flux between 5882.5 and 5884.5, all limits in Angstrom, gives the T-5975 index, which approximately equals 1.44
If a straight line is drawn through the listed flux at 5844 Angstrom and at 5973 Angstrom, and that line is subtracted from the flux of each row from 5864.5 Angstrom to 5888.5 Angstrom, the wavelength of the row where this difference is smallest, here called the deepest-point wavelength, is 5888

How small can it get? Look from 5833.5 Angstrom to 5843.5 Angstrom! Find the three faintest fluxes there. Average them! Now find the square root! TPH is 2.49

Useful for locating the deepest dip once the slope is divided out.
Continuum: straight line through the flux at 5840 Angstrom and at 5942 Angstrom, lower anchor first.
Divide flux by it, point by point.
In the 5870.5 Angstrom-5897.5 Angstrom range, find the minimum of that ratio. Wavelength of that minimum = 5897 Angstrom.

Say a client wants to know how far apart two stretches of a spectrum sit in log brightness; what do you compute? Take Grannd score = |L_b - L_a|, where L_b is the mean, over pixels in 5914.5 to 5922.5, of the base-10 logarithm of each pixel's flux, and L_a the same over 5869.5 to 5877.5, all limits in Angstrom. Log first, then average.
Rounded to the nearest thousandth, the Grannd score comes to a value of 0.062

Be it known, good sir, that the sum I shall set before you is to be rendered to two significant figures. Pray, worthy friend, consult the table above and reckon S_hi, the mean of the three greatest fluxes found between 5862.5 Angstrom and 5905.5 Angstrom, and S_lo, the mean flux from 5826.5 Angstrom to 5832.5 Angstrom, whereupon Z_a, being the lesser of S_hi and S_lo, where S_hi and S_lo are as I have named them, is 6.8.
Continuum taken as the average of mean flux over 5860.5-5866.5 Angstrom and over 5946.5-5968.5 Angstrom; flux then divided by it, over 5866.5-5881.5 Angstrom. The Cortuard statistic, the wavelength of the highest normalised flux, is 5870 Angstrom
